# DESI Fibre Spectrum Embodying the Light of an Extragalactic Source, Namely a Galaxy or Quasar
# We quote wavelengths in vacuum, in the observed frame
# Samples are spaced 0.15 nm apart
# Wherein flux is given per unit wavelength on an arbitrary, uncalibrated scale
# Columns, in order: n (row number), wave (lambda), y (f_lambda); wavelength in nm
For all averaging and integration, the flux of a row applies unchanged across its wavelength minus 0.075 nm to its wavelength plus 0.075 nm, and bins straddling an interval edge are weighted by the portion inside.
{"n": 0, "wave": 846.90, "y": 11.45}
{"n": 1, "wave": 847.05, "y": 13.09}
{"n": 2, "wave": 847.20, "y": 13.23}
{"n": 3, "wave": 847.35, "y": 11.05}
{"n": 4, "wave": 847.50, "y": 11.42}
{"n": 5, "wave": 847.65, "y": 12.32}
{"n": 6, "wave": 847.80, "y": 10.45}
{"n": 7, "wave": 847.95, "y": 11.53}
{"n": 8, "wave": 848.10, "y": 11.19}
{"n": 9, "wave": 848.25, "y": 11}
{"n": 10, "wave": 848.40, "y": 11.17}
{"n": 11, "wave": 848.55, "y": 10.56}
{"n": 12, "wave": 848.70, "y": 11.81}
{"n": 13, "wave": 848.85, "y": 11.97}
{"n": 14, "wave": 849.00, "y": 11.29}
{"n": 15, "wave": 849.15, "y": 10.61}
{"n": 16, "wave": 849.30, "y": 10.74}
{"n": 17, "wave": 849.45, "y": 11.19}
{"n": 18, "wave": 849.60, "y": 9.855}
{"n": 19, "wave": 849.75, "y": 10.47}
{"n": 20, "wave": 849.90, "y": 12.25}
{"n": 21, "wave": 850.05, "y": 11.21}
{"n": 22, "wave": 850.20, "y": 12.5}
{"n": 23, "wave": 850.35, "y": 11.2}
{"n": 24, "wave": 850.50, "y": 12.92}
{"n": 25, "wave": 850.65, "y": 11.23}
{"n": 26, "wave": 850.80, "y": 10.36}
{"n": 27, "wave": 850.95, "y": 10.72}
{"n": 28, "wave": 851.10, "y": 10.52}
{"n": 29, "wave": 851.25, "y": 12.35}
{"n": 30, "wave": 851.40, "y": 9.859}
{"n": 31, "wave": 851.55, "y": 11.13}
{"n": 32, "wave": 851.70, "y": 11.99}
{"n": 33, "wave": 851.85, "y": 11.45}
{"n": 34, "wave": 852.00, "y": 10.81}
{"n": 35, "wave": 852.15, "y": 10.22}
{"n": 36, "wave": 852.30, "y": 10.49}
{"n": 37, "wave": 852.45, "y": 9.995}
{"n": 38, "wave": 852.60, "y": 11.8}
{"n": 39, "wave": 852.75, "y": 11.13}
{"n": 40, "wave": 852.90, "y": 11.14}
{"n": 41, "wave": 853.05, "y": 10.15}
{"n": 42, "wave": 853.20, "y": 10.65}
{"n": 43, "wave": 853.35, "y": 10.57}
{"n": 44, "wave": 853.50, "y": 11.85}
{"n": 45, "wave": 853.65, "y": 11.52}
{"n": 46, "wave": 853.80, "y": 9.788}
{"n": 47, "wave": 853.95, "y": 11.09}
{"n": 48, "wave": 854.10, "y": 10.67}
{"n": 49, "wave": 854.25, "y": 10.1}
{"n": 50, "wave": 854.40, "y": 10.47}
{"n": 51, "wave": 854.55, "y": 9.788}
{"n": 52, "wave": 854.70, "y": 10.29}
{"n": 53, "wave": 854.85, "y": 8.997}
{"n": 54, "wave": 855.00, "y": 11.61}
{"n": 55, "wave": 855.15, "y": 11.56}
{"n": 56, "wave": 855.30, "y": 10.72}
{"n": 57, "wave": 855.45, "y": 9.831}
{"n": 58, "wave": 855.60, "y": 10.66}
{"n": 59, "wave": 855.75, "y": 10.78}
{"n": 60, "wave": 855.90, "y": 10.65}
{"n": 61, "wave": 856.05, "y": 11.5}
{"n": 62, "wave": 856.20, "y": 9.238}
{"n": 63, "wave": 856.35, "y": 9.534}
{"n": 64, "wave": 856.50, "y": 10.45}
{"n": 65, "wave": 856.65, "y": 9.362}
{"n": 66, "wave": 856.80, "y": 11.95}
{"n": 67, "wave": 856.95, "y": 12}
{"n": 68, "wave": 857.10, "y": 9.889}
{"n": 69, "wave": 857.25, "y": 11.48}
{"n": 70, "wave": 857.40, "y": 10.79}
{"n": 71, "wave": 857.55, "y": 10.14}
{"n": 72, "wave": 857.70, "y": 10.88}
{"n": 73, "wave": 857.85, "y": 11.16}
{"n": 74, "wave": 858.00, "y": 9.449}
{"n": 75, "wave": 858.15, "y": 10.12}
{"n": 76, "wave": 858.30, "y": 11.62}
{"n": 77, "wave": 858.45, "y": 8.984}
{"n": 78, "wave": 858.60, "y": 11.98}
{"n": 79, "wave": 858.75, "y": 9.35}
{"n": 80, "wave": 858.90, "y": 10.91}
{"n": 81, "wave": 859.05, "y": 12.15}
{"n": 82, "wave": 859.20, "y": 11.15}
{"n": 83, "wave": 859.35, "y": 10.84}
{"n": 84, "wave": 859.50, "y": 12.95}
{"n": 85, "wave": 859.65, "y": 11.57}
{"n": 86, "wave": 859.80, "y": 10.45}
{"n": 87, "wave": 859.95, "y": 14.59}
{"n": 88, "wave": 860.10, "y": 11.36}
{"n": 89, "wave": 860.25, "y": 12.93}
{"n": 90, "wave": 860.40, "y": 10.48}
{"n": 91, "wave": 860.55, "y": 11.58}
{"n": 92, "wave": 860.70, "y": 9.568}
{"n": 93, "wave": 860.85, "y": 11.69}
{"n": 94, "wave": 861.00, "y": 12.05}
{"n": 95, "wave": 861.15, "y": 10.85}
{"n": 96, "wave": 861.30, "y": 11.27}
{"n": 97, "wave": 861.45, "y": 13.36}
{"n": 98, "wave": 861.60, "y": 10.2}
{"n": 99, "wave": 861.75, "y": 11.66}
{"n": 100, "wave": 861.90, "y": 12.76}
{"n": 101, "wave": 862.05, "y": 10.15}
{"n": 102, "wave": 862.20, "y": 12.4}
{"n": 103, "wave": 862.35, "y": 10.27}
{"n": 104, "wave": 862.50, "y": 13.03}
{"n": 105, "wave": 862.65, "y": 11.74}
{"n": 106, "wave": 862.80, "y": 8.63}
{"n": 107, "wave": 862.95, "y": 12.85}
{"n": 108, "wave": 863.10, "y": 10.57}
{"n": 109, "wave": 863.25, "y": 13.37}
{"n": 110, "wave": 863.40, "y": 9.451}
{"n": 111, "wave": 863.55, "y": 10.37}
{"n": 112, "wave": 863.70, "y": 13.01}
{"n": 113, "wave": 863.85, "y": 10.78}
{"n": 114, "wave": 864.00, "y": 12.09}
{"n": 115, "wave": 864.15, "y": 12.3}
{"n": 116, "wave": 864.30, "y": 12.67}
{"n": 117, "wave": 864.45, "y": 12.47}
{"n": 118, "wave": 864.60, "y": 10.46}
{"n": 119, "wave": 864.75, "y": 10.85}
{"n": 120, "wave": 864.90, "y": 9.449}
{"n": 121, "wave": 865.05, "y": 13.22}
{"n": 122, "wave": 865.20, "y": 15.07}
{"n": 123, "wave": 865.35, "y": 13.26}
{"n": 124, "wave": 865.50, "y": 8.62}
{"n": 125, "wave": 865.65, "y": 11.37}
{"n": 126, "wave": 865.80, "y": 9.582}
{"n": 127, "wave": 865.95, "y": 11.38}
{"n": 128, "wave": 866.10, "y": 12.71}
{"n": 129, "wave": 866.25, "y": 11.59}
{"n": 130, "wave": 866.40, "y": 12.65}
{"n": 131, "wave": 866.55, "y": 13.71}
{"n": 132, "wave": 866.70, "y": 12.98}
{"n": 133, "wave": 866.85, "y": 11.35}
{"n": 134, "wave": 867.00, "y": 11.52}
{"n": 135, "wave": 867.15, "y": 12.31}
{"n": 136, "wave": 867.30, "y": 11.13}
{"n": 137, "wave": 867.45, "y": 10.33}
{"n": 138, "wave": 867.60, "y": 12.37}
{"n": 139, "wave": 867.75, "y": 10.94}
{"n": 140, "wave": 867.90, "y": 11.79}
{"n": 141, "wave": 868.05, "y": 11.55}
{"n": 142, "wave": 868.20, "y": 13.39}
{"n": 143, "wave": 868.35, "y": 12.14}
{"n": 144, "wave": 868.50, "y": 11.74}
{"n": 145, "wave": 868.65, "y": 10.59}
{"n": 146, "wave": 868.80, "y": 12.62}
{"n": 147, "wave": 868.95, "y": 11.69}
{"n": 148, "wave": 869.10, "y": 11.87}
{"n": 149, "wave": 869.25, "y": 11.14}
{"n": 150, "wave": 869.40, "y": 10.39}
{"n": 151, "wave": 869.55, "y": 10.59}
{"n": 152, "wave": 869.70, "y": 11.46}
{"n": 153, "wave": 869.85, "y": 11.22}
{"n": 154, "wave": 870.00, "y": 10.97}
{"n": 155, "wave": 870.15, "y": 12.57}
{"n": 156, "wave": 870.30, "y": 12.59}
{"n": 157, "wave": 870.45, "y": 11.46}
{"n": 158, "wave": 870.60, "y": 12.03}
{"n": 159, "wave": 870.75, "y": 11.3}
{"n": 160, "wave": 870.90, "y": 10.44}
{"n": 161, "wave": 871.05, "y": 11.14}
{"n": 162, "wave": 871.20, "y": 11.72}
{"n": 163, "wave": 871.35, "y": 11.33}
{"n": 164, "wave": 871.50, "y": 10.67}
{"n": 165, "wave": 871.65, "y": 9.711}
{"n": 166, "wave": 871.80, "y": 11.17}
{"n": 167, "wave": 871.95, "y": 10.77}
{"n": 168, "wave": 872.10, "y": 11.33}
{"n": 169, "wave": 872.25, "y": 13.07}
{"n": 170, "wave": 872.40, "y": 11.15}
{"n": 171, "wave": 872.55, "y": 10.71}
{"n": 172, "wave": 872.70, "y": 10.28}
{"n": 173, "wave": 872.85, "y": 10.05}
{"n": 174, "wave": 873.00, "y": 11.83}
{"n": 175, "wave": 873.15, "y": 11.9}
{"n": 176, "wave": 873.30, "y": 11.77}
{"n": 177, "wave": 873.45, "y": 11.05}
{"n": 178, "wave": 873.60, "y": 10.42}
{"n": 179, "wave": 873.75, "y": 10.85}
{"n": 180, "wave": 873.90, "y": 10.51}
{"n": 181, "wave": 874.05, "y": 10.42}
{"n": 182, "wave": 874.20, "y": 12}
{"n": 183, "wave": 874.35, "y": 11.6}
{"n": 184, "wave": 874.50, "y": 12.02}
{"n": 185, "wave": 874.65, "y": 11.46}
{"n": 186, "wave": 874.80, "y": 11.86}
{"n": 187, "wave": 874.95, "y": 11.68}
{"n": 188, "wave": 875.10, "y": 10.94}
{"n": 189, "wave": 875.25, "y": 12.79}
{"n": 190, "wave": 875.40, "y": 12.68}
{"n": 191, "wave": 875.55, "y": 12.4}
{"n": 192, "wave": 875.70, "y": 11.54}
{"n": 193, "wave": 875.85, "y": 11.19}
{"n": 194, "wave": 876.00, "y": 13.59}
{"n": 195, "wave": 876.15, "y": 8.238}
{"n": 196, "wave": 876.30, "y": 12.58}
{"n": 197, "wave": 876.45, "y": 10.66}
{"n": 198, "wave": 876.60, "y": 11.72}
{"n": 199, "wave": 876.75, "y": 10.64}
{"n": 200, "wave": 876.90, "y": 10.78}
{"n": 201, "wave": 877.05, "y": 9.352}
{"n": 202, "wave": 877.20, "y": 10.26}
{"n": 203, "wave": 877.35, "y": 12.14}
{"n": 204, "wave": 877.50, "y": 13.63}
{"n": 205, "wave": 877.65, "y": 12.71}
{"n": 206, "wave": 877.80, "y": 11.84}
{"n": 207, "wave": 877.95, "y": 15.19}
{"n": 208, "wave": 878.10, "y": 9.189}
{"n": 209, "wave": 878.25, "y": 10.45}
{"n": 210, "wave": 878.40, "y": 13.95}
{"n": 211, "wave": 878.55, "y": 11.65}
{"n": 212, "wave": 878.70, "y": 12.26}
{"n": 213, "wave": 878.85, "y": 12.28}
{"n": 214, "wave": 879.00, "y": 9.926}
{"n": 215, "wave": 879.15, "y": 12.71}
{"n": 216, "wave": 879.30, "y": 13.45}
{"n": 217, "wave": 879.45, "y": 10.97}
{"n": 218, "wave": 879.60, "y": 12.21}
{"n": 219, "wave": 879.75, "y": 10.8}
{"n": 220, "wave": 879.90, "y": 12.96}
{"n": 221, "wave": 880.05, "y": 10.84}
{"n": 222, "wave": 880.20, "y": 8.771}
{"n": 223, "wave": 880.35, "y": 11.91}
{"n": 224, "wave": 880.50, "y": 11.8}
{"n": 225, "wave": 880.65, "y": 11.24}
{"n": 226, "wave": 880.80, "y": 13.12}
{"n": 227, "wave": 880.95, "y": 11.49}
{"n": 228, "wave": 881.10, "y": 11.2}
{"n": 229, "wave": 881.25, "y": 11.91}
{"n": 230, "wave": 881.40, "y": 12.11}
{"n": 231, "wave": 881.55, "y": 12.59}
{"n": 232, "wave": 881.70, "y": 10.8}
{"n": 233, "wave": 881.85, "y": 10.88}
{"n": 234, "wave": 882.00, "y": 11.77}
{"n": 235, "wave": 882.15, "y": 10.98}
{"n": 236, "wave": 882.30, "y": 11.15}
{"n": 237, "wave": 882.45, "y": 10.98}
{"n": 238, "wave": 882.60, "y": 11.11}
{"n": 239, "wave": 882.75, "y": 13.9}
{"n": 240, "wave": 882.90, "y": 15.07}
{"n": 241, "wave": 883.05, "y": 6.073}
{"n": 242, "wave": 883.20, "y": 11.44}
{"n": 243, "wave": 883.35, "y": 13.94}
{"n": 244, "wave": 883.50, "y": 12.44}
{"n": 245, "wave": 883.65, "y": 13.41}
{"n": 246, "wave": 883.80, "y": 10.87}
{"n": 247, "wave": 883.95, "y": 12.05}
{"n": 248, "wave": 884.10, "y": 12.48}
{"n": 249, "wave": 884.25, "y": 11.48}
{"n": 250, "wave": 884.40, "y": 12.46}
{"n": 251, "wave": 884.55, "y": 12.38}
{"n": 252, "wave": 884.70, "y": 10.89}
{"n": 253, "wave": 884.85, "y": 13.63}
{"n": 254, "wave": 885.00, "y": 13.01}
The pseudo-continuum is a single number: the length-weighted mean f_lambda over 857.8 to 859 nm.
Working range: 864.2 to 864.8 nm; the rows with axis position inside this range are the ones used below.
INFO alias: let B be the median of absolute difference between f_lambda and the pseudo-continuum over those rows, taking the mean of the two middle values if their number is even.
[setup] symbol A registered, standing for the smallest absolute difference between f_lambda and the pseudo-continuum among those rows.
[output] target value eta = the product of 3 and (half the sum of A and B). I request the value 1.8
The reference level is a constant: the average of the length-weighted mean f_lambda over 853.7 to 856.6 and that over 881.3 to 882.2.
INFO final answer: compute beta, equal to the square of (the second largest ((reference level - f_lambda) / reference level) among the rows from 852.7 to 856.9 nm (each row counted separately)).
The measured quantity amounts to 0.025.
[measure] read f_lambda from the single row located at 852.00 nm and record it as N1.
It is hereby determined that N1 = 10.81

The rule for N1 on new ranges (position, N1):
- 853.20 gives 10.65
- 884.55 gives 12.38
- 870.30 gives 12.59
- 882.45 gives 10.98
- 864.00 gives 12.09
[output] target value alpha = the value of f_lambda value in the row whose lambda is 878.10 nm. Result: 9.189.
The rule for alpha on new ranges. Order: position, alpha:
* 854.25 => 10.1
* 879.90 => 12.96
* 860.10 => 11.36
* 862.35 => 10.27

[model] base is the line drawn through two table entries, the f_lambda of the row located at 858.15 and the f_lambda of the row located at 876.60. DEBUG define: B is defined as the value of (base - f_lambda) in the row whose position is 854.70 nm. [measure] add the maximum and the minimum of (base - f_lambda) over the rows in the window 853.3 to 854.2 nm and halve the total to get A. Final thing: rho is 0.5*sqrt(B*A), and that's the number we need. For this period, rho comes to 0.4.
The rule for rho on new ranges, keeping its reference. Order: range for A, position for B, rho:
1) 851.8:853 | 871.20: 0.4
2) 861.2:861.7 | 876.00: 0.8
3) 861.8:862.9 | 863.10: 0.0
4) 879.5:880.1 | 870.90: 0.2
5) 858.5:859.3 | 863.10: 0.1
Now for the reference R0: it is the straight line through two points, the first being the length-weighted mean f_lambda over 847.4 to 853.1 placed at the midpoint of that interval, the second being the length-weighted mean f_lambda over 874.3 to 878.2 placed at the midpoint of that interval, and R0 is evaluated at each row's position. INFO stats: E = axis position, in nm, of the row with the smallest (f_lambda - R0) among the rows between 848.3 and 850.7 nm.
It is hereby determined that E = 849.60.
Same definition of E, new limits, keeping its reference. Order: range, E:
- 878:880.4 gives 880.20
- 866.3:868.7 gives 867.45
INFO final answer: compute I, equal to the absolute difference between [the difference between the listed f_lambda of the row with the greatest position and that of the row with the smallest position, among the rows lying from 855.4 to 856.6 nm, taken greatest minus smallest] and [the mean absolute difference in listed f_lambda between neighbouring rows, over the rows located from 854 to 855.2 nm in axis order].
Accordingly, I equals 0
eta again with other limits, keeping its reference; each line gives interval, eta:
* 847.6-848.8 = 1.1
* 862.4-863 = 5.1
